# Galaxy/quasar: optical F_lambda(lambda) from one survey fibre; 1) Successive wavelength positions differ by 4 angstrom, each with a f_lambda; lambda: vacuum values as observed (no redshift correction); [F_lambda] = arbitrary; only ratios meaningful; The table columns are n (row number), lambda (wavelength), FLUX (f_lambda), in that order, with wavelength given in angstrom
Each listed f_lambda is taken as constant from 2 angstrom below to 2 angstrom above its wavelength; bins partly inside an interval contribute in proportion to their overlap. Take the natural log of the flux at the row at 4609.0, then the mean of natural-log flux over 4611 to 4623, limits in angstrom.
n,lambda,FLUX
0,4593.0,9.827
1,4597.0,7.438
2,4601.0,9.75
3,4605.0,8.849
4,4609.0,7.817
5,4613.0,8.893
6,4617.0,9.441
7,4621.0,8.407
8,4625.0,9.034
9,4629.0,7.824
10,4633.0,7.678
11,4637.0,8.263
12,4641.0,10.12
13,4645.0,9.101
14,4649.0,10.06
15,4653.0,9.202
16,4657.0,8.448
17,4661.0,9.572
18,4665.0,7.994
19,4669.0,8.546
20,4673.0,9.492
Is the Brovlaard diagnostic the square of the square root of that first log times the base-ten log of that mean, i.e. 0.70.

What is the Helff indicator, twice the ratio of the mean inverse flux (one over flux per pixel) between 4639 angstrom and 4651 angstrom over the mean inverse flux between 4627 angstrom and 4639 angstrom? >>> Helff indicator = 1.63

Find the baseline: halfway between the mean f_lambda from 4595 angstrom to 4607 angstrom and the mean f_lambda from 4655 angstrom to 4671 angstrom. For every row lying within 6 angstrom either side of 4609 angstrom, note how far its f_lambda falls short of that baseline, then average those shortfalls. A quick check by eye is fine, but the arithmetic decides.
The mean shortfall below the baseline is 0.14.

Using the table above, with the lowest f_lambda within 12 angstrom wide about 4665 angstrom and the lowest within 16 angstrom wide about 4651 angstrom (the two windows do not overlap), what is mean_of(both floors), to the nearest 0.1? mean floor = 8.2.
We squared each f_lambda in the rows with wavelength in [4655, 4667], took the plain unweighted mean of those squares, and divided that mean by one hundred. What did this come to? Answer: 0.756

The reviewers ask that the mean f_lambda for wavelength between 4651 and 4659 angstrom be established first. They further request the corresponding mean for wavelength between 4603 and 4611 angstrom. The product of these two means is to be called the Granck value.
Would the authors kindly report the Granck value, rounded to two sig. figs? 74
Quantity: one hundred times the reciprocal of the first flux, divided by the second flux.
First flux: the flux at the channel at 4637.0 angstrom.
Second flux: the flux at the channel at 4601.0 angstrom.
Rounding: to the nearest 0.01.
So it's 1.24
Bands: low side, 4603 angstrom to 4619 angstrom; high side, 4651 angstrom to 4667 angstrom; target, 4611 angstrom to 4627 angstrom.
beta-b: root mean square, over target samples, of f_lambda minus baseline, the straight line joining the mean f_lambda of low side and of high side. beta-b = 0.41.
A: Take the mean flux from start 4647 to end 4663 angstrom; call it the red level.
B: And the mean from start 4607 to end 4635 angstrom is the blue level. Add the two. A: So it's 17.8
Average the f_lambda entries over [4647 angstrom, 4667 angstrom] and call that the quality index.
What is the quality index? 9.1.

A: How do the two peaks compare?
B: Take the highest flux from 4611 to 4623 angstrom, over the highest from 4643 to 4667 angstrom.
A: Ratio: 0.94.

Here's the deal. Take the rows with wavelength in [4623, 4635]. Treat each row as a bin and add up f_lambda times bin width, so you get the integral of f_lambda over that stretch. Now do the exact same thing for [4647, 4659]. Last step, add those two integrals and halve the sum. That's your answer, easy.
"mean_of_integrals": 104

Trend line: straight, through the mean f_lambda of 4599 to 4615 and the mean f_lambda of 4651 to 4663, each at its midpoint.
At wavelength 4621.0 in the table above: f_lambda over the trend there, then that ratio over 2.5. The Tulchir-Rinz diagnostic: 0.378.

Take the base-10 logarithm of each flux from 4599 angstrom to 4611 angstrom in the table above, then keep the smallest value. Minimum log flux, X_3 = 0.893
